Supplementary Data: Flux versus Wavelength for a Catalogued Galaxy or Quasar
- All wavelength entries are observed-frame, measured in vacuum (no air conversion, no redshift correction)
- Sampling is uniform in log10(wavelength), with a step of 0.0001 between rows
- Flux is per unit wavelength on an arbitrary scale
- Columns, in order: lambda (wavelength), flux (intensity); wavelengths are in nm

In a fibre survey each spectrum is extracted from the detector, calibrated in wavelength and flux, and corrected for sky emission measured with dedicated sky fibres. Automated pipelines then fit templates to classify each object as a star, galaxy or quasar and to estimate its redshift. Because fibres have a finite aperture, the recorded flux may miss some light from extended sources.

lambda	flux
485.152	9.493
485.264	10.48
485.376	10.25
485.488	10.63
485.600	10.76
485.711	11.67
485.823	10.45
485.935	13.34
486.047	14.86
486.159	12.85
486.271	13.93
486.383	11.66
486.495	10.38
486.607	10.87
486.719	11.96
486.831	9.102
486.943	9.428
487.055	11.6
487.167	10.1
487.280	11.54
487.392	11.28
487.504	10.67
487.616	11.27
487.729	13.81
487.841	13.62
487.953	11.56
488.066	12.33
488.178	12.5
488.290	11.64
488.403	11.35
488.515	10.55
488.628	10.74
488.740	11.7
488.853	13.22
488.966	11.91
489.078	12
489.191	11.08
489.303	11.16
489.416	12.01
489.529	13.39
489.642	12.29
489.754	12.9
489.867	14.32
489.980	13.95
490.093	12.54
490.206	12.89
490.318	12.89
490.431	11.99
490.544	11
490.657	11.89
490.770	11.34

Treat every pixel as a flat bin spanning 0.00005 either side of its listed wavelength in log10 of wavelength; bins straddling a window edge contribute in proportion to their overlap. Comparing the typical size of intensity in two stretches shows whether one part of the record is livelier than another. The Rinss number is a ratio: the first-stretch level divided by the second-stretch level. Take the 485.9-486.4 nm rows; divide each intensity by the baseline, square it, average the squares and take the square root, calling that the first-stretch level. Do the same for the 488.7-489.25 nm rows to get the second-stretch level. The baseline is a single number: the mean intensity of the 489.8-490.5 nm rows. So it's 1.11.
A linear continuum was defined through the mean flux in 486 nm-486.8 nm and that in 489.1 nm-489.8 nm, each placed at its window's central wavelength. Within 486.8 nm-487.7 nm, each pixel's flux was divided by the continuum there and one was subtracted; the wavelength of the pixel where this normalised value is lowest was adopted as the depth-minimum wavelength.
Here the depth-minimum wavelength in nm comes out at 486.831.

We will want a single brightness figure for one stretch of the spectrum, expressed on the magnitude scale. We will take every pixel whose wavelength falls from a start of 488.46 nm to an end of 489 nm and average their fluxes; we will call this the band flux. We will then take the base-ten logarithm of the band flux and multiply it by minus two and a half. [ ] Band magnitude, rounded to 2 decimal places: -2.66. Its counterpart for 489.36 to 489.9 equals -2.78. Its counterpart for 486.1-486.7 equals -2.69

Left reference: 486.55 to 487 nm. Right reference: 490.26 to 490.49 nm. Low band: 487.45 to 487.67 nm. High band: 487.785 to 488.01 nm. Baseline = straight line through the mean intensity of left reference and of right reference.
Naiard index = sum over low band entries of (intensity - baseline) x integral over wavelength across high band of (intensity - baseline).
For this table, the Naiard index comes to 0.1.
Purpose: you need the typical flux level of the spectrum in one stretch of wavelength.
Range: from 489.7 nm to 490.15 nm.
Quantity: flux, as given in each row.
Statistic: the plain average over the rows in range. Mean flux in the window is 13.4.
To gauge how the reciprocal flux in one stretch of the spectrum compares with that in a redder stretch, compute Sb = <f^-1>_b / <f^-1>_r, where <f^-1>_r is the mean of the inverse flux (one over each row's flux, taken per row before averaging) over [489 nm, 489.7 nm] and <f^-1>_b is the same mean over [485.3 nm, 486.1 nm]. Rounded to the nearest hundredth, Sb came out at 1.04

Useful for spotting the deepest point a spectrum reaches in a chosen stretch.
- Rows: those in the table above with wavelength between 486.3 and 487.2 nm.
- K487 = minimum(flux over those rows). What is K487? 9.102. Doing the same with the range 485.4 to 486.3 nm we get 10.45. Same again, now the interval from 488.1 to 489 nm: 10.55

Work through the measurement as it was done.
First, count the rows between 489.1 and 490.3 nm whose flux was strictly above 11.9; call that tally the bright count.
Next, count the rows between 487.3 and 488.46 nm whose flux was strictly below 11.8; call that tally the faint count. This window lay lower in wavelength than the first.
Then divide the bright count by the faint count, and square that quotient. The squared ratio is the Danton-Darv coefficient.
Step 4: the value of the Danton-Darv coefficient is 1.8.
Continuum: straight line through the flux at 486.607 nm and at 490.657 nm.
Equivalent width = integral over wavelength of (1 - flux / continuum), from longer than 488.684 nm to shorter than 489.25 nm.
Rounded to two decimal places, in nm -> -0.03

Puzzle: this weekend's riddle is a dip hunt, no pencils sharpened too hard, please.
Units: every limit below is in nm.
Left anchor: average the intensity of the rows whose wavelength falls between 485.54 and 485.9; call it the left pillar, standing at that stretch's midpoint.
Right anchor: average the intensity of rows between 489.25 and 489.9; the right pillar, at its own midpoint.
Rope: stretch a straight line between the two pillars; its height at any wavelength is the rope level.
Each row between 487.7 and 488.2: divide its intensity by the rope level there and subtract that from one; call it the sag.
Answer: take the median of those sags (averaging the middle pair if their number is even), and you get -0.04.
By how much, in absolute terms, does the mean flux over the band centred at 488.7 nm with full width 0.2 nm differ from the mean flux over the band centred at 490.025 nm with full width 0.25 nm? 2.0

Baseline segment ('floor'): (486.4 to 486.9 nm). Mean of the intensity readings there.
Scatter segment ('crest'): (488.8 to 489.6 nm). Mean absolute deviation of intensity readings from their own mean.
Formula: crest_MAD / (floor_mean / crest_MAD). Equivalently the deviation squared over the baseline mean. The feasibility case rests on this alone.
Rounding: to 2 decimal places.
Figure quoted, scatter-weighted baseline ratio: 0.04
